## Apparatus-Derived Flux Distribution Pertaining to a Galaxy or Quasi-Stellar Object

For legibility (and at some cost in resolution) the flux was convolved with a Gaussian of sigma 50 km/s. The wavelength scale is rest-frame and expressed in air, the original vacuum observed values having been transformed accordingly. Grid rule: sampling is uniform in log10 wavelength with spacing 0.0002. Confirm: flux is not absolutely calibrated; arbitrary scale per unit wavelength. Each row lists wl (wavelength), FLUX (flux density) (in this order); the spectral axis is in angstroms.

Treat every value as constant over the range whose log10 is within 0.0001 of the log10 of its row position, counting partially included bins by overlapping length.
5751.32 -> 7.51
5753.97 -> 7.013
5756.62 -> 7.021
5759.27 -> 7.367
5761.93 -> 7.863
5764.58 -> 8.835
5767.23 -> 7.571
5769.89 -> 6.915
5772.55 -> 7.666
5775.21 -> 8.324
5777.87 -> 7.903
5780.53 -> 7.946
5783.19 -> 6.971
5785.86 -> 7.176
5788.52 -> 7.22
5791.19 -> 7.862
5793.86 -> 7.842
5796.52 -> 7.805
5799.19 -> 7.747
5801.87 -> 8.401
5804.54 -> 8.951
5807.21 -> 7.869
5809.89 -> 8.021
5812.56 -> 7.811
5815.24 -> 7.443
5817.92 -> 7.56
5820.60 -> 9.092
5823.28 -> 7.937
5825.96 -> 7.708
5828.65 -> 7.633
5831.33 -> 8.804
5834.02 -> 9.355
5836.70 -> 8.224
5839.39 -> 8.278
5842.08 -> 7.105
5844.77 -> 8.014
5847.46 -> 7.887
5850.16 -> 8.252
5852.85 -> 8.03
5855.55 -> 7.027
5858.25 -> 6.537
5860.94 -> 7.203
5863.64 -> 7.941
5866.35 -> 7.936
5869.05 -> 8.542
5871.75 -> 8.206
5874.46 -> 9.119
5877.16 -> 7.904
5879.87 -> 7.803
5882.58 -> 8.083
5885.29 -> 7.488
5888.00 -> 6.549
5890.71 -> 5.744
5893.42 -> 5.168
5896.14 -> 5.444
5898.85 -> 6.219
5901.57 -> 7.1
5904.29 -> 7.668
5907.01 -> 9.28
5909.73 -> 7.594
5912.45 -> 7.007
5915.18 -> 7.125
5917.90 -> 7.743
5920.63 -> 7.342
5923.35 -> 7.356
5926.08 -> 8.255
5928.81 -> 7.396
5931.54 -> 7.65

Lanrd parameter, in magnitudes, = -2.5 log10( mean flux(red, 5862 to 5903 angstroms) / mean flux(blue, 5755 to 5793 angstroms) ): 0.049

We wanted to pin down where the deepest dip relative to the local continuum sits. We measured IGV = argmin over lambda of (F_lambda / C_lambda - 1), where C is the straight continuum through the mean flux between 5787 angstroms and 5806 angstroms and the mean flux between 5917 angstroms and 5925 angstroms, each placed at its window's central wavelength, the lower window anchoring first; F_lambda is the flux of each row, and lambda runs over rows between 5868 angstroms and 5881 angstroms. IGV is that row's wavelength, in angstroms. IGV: 5879.87 angstroms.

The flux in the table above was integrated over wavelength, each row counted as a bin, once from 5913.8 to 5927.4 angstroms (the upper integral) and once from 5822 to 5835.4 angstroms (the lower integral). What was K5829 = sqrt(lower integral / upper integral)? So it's 1.04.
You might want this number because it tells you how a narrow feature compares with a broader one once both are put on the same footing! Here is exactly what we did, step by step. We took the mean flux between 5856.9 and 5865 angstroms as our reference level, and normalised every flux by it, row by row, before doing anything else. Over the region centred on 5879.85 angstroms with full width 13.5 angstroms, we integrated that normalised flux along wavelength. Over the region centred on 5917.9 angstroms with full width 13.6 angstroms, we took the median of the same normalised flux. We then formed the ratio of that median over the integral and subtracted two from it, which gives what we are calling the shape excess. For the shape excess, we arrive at -1.933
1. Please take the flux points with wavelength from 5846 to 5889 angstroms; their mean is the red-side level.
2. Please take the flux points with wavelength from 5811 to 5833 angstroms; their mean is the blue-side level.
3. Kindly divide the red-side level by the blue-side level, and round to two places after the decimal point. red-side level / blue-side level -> 0.97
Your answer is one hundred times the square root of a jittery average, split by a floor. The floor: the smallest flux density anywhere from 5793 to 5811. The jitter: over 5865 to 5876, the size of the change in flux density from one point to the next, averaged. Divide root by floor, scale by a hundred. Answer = 10.2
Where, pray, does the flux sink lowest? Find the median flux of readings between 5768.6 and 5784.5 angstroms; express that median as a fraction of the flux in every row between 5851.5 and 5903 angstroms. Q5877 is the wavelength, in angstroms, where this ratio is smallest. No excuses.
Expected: 5874.46 angstroms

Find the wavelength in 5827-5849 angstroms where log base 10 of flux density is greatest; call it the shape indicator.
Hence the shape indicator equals 5834.02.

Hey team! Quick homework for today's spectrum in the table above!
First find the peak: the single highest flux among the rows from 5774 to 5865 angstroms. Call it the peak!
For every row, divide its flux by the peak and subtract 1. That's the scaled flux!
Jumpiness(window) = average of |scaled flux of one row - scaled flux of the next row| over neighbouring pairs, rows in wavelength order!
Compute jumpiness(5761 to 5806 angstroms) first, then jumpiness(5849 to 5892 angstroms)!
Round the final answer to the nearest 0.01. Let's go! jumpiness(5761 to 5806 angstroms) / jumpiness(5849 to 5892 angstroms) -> 0.84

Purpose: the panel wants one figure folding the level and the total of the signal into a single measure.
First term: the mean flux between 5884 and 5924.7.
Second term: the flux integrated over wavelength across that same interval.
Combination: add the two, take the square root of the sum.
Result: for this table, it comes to 17.1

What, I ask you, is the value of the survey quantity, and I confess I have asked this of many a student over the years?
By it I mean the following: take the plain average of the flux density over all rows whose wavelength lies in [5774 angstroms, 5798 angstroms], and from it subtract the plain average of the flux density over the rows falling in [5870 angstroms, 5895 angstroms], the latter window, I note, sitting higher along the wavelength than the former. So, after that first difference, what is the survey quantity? 0.33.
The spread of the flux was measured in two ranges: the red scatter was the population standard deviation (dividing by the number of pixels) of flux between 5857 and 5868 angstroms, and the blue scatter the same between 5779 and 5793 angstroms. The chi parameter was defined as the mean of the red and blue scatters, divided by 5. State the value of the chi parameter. 0.098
